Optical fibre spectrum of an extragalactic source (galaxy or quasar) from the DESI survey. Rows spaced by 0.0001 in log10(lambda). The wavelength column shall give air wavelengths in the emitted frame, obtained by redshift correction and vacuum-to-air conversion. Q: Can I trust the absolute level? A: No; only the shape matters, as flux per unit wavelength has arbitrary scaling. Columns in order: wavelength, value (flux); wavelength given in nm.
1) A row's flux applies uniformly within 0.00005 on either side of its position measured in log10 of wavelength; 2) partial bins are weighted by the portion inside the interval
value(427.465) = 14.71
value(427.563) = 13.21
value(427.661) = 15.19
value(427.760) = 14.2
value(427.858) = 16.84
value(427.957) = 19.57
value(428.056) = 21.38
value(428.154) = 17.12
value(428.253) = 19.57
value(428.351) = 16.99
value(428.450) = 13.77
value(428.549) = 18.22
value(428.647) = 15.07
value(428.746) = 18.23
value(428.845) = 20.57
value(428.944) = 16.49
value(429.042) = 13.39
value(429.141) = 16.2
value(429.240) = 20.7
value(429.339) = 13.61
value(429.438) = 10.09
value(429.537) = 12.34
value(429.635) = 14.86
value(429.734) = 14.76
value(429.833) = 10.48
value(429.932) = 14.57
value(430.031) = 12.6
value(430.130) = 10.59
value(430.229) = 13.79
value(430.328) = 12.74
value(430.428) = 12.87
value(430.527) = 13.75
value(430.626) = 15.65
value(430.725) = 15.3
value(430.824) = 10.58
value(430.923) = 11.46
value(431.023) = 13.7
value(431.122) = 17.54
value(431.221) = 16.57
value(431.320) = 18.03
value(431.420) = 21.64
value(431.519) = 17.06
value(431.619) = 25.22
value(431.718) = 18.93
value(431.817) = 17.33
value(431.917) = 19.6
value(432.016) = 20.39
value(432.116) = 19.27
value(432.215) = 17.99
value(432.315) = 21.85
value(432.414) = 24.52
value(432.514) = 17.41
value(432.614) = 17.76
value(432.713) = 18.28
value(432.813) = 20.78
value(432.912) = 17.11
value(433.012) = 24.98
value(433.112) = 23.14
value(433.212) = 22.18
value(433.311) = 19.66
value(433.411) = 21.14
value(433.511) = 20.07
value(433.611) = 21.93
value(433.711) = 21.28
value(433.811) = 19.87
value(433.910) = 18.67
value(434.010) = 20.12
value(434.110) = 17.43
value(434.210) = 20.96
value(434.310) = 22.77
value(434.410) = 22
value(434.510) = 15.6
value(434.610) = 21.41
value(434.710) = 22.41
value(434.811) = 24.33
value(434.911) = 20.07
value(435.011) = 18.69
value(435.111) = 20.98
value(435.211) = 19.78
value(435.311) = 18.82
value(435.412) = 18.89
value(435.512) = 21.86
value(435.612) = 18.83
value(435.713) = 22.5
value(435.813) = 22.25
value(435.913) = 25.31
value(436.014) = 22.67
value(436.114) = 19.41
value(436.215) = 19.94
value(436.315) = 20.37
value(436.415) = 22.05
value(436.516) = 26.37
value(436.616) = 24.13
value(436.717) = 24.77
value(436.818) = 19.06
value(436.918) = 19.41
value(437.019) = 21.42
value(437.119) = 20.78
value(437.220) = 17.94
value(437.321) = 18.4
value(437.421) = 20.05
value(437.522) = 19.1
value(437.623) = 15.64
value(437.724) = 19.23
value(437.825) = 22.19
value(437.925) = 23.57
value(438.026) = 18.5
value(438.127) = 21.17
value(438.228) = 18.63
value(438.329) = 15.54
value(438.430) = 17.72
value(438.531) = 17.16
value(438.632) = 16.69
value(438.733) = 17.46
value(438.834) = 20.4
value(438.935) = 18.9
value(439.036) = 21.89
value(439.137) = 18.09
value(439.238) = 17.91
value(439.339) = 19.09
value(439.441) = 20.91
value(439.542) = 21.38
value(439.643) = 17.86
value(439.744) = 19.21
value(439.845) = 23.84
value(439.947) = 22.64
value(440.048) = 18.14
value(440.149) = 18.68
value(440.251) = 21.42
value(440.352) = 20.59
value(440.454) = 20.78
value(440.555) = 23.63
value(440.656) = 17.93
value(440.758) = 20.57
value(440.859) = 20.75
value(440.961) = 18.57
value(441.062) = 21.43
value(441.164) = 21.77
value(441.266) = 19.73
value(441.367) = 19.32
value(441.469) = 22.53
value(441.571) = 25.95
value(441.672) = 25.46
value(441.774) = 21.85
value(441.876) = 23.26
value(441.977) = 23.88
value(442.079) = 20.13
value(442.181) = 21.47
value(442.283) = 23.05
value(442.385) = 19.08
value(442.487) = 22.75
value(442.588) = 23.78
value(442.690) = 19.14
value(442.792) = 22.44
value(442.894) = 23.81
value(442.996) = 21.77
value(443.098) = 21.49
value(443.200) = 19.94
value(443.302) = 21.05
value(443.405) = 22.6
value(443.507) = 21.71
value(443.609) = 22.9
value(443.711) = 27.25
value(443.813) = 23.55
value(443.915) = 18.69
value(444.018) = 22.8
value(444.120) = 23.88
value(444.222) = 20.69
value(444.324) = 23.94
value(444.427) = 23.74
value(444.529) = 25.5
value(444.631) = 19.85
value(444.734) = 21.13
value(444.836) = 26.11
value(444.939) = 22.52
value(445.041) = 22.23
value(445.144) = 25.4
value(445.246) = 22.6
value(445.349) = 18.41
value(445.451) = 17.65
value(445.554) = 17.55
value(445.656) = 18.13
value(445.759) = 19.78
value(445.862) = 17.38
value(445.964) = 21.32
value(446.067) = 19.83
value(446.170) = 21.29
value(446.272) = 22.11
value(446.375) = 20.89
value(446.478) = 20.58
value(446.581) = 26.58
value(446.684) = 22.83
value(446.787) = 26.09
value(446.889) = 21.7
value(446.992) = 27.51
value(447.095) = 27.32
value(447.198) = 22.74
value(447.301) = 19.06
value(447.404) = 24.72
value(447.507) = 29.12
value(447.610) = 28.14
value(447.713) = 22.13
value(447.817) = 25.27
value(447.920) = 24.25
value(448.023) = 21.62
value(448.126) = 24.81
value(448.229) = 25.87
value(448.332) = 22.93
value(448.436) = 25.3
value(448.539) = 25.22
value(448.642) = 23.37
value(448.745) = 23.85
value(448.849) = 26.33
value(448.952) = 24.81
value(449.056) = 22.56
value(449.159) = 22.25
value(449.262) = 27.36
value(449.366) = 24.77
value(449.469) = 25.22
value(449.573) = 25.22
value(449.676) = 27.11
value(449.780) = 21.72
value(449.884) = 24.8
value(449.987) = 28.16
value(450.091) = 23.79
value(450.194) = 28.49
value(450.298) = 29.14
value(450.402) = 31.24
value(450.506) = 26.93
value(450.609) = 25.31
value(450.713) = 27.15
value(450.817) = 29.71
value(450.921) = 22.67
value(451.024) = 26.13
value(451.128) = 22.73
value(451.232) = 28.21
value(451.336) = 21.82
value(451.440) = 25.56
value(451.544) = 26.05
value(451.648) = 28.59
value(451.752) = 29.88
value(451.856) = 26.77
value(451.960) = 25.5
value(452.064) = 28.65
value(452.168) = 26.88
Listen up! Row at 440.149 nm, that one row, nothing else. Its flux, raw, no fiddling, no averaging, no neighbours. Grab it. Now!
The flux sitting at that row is 18.68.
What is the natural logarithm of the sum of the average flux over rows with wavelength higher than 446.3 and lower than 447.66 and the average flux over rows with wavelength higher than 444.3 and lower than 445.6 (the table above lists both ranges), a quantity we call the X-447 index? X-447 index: 3.84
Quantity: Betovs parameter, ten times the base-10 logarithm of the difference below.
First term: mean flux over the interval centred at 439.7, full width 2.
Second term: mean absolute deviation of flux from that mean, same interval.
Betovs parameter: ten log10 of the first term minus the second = 12.6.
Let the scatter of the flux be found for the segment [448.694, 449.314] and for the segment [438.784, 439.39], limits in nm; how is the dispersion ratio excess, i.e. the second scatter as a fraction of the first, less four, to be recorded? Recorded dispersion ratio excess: -3.3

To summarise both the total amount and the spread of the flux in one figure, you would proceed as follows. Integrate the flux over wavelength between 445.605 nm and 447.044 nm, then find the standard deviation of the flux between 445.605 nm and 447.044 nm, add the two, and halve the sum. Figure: 17.2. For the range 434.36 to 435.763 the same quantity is 15.4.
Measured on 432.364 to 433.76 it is 15.7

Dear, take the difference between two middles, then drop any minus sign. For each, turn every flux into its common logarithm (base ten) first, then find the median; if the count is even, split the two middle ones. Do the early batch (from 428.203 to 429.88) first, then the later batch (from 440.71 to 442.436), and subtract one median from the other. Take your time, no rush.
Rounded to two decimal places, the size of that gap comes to 0.15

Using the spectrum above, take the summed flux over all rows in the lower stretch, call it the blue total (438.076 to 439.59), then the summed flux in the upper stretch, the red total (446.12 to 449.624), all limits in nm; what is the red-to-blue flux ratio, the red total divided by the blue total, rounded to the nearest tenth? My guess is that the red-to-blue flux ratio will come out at 2.9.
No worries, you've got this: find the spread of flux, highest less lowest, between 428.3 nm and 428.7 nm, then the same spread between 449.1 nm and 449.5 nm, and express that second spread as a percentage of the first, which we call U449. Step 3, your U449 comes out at 115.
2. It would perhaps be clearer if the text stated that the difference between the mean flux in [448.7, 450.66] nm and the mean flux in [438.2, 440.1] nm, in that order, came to 7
